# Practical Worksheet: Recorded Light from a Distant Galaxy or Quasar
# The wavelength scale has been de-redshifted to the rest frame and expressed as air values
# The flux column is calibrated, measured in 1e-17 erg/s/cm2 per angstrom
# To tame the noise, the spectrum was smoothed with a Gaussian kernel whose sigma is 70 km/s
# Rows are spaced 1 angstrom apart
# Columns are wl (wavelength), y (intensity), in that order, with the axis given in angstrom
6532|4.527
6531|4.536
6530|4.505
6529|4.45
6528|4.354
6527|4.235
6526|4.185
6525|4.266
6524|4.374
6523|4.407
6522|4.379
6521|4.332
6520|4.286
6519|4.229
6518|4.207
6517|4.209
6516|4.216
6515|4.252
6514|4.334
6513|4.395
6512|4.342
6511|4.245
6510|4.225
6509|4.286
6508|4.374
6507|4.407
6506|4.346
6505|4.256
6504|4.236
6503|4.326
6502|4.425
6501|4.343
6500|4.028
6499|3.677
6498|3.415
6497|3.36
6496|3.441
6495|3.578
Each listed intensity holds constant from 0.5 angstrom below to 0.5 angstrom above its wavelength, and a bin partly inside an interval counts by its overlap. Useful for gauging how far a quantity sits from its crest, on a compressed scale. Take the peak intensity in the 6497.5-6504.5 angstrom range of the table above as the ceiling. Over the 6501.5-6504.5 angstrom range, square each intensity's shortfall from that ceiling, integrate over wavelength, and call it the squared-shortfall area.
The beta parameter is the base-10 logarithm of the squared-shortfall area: -1.3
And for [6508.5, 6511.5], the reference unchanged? -1.0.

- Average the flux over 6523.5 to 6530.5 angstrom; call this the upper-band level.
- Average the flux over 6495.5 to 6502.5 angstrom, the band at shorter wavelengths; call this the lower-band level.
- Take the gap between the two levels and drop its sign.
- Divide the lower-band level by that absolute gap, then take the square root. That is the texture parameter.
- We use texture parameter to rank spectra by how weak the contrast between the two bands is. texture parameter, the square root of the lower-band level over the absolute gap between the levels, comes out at 2.7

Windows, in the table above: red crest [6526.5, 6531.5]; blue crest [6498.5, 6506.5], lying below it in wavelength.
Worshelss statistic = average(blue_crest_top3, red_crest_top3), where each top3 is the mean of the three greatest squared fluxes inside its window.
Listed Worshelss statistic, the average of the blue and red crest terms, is 19.7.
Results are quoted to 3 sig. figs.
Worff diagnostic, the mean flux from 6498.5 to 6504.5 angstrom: 4.17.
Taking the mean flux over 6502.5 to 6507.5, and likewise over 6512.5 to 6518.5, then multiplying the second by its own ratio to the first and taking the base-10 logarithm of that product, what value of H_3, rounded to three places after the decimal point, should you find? 0.626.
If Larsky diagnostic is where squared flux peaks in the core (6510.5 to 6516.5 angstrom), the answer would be 6513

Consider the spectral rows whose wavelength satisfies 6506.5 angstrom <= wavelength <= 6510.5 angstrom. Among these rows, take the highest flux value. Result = 4.407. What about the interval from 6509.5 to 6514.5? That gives 4.395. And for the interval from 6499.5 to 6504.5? 4.425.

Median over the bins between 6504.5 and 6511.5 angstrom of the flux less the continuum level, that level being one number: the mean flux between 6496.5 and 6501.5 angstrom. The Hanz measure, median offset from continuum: 0.52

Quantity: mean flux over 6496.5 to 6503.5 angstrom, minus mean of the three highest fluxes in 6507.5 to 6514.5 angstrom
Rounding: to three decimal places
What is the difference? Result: -0.431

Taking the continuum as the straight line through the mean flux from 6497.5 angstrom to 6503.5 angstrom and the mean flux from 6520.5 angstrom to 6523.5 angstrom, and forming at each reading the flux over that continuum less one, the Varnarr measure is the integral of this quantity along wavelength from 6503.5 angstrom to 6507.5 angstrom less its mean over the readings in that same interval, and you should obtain 0.14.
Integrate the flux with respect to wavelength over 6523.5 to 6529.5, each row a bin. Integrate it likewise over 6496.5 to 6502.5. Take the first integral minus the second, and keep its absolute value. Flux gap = 2.6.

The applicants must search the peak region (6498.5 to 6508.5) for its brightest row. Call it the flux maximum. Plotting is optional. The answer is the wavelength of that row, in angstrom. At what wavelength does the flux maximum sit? 6502 angstrom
